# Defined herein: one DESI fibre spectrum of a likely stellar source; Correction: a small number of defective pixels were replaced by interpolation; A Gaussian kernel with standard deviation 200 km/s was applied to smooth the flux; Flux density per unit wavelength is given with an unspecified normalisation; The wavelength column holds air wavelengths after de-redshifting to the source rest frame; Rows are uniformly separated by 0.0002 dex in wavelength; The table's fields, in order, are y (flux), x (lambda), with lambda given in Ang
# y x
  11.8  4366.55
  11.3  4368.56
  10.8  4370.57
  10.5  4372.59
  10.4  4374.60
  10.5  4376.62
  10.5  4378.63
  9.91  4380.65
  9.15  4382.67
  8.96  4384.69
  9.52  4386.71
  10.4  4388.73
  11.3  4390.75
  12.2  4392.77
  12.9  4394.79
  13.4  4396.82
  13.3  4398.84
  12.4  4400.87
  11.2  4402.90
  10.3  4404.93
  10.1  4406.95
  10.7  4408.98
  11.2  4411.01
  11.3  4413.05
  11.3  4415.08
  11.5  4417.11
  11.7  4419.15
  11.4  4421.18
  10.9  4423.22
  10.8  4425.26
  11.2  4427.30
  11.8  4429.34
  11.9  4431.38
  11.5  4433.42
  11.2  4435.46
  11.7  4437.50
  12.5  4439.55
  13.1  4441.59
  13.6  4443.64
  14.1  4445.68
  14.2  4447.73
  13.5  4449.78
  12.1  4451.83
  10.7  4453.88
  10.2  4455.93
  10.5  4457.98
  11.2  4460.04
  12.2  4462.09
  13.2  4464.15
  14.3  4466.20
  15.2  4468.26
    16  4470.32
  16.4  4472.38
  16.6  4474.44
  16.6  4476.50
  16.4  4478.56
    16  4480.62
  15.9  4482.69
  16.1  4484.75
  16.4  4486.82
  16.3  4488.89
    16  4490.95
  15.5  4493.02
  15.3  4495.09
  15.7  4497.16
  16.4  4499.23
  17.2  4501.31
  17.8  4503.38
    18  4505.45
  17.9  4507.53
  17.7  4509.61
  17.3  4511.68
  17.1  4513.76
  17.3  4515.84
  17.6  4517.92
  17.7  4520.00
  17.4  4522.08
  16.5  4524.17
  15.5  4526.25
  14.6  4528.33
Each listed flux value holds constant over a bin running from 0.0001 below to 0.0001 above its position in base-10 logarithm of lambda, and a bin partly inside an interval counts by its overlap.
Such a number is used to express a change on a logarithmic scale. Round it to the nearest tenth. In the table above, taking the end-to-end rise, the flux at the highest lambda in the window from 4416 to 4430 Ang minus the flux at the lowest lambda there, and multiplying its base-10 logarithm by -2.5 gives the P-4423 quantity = 1.3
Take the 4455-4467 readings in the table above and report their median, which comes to 11.7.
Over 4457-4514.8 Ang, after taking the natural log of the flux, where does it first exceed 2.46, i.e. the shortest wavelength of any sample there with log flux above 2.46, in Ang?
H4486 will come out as 4462.09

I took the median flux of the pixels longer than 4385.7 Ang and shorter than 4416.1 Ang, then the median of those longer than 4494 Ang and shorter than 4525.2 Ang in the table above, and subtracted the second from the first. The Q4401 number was -6.0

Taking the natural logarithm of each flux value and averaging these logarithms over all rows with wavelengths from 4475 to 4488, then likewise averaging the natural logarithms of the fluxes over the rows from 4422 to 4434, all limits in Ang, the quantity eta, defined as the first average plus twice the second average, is 7.64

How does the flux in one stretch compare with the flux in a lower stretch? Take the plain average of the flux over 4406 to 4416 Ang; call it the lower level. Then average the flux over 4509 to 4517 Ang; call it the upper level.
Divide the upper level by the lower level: 1.59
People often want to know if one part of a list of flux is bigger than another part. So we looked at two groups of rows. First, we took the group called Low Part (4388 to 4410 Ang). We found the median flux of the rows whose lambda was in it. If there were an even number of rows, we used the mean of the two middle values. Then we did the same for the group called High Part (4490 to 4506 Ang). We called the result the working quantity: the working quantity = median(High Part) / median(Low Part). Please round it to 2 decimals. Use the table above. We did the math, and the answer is 1.43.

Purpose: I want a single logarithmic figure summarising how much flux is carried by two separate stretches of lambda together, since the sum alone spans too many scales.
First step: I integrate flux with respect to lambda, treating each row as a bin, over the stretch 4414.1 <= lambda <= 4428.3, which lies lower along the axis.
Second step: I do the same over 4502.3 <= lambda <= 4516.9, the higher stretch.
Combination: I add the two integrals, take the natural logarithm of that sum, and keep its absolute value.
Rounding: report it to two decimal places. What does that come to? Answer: 6.03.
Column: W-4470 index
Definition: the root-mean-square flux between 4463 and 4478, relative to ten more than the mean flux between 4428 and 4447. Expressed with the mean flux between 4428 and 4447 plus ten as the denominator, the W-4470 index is 0.693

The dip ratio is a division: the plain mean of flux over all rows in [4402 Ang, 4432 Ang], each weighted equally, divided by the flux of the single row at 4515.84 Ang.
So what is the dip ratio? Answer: 0.64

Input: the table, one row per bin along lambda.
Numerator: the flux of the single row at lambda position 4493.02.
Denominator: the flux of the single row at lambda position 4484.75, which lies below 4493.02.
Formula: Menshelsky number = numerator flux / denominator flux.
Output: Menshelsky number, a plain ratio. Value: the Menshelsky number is 0.96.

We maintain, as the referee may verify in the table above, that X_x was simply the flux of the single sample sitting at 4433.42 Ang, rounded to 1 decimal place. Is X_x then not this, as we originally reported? 11.5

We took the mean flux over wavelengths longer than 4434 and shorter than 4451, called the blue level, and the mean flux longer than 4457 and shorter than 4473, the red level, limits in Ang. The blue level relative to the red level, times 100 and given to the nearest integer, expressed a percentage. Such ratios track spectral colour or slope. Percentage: 95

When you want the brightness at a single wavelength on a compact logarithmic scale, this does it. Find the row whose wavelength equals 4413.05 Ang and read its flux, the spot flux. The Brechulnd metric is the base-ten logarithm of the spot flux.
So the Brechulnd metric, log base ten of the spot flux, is 1.05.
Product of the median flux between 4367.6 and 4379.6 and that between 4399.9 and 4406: 118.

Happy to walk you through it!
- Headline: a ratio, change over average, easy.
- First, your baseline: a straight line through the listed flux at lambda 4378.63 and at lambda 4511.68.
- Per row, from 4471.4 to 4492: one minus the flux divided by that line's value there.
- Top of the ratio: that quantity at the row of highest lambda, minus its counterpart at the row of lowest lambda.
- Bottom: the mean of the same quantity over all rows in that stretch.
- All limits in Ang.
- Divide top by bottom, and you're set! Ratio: -2.7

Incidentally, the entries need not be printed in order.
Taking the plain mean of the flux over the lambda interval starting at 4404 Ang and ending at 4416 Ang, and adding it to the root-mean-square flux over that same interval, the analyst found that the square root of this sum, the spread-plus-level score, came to 4.65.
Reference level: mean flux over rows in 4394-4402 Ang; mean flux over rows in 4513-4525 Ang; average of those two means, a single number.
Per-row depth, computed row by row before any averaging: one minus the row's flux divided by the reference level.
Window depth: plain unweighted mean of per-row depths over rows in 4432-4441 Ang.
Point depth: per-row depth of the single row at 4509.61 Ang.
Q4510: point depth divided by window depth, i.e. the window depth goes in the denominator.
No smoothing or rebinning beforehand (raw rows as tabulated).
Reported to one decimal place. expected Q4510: -0.8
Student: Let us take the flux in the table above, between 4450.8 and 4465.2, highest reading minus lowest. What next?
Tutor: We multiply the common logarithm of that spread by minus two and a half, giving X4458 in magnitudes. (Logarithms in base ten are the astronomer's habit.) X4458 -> -1.2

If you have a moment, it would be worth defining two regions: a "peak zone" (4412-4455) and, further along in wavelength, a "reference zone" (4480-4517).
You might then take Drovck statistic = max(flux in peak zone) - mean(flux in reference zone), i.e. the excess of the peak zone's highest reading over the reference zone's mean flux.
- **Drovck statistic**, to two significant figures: -2.5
